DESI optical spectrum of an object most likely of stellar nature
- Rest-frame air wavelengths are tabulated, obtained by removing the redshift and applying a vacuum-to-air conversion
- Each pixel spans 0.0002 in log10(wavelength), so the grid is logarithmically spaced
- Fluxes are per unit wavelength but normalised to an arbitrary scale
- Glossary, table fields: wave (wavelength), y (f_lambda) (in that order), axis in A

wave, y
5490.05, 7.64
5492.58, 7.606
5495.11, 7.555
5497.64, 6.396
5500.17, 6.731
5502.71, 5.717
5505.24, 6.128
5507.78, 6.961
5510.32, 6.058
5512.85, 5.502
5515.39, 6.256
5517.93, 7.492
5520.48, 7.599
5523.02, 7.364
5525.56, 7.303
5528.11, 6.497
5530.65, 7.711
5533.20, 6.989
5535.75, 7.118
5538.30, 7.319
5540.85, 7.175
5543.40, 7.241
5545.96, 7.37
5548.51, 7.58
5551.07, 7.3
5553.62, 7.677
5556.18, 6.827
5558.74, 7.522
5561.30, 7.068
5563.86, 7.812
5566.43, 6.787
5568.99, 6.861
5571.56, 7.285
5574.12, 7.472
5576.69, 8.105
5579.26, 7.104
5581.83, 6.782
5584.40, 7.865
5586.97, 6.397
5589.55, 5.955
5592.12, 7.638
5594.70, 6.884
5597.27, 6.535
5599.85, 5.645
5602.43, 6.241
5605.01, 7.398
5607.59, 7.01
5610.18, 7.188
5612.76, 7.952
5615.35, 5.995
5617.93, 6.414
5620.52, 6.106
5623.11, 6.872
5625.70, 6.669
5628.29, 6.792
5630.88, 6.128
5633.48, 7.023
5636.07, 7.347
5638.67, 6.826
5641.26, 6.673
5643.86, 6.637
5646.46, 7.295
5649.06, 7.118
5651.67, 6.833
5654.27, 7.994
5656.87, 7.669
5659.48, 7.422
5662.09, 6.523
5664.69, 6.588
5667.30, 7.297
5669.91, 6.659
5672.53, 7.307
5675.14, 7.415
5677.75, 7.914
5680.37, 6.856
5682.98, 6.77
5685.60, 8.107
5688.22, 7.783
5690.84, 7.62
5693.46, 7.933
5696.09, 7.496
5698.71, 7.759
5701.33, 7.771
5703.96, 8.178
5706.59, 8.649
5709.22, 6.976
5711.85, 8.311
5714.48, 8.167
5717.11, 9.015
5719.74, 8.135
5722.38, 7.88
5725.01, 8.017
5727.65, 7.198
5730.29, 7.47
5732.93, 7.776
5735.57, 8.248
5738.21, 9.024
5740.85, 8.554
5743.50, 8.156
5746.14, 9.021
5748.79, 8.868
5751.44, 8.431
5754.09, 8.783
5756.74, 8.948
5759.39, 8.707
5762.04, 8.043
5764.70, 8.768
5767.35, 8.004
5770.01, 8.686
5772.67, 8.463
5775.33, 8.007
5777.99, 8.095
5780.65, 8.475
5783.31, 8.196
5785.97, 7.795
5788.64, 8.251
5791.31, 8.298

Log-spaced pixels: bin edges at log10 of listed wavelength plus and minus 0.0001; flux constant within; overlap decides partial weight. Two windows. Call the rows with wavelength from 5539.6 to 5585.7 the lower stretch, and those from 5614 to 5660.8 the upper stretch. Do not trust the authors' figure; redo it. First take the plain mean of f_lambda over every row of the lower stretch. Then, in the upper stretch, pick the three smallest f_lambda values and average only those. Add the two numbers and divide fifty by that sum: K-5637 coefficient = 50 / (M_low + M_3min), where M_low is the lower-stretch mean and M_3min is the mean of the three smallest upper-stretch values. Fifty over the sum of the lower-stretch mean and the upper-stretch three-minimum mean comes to 3.7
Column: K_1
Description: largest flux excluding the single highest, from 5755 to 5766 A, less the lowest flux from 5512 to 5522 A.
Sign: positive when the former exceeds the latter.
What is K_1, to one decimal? 3.3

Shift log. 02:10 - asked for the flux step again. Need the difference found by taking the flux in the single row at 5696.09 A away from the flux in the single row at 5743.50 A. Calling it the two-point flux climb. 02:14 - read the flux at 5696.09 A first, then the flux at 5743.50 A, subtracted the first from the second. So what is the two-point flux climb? 0.66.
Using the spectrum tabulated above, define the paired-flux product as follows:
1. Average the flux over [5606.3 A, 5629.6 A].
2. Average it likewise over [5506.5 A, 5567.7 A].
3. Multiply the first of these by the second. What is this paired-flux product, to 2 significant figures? 48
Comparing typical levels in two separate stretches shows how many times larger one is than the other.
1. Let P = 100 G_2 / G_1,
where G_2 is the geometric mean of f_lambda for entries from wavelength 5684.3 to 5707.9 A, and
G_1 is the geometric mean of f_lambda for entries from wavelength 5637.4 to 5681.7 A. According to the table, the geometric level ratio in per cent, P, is 111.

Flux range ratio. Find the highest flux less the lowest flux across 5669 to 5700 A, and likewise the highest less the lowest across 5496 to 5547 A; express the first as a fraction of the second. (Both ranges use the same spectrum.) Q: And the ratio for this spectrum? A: 0.66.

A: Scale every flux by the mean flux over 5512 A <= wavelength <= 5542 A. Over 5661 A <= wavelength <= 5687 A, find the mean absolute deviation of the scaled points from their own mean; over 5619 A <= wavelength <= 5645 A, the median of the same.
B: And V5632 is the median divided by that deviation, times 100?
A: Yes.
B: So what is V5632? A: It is 1450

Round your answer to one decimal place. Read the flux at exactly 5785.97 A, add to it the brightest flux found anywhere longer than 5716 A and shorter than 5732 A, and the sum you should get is 16.8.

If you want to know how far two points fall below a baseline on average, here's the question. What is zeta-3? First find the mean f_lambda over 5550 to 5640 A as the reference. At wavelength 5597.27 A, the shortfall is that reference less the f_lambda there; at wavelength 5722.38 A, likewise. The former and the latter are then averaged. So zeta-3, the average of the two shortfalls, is -0.25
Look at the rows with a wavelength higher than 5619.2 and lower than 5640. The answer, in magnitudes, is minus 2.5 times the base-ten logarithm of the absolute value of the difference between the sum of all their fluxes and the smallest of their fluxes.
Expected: -4.20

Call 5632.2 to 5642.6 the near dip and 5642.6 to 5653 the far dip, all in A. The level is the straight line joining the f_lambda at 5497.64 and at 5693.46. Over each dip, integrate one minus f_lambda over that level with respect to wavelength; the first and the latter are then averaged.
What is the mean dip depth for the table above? 0.78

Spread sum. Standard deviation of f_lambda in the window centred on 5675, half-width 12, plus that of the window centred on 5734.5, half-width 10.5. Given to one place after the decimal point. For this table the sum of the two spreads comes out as 1.1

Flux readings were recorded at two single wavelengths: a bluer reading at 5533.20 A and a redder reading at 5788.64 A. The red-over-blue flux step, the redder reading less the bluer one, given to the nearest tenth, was 1.3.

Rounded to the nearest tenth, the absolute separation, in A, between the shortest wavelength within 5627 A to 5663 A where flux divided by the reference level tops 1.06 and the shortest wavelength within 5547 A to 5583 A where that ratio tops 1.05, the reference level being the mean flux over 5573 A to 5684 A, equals 105.8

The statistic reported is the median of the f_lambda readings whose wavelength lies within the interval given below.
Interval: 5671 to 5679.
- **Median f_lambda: 7.4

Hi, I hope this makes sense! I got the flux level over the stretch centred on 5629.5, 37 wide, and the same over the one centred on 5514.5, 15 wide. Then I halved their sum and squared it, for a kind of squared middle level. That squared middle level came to 45.0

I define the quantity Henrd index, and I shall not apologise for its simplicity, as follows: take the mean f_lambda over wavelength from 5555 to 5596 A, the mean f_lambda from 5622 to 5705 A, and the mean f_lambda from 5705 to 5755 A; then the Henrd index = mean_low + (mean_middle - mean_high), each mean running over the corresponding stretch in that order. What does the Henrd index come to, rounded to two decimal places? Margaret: 6.13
